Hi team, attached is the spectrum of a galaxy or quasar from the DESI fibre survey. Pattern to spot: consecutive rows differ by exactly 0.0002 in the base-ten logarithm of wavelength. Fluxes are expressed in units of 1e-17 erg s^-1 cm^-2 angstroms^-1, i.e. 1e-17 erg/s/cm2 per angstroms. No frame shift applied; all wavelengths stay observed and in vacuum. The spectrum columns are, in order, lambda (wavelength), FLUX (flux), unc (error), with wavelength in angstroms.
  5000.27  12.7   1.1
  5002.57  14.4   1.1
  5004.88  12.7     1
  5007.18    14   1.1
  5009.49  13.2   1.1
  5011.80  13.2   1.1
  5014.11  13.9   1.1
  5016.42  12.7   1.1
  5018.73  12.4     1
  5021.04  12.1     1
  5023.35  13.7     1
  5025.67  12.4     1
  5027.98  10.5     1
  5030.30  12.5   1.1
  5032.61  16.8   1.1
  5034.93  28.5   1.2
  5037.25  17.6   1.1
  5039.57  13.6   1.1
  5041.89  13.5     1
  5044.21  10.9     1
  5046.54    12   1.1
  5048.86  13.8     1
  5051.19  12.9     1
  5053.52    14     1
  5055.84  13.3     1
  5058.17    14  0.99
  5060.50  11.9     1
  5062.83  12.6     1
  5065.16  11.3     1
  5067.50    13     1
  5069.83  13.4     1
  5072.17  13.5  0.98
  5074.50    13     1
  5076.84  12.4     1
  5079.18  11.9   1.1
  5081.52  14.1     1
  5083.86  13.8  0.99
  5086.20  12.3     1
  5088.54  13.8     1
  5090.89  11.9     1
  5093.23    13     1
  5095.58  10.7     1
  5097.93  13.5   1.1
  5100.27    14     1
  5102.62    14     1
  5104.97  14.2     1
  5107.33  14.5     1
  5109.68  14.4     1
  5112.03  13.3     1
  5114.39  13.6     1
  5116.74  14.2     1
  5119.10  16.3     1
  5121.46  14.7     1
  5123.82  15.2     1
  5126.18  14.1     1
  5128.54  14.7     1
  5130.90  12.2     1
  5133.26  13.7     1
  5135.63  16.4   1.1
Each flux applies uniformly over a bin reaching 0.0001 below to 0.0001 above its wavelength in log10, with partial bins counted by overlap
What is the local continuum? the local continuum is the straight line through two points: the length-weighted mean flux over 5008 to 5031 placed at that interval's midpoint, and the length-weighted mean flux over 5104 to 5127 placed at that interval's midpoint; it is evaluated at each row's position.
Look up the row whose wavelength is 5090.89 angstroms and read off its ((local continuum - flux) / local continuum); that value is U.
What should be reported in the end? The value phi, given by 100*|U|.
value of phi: 15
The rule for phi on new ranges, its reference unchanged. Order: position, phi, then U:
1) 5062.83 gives 7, 0.07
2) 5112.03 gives 8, 0.08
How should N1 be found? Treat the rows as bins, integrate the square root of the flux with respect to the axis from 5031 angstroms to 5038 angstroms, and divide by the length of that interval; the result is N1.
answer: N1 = 4.50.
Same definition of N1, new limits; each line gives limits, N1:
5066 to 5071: 3.61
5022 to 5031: 3.50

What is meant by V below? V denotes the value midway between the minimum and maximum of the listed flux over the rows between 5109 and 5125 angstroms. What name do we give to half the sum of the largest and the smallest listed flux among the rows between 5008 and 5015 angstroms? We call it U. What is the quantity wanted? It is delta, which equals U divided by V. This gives 0.92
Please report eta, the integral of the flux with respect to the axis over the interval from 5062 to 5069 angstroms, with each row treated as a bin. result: 86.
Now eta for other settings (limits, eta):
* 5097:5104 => 97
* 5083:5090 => 93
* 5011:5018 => 93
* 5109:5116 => 96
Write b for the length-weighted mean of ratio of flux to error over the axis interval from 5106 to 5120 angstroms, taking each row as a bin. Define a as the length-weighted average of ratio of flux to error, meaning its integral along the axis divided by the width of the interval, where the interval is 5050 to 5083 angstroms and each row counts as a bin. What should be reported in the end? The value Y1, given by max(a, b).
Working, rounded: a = 12.9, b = 14.3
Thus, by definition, 14.3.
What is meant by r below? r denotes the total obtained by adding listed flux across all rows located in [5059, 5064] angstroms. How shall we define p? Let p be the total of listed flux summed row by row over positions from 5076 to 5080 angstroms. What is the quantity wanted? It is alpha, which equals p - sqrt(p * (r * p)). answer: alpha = -96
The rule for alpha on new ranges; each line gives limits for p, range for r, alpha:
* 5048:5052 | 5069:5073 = -112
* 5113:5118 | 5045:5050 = -113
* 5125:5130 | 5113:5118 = -123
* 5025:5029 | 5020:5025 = -93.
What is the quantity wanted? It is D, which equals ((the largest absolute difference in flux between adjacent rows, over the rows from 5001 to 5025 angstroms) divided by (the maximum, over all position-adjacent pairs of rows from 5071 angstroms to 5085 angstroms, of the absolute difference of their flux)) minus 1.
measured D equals -0.2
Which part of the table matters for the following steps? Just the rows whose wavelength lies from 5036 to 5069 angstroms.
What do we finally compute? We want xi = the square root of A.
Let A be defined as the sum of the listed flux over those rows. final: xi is 13.6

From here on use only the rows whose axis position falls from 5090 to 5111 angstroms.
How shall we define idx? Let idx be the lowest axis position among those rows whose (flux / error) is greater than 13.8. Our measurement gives 5100.27 angstroms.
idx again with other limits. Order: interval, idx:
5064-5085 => 5081.52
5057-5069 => 5058.17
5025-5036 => 5032.61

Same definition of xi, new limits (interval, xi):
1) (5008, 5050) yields 15.9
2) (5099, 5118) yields 10.6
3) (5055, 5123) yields 19.7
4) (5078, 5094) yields 9.5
